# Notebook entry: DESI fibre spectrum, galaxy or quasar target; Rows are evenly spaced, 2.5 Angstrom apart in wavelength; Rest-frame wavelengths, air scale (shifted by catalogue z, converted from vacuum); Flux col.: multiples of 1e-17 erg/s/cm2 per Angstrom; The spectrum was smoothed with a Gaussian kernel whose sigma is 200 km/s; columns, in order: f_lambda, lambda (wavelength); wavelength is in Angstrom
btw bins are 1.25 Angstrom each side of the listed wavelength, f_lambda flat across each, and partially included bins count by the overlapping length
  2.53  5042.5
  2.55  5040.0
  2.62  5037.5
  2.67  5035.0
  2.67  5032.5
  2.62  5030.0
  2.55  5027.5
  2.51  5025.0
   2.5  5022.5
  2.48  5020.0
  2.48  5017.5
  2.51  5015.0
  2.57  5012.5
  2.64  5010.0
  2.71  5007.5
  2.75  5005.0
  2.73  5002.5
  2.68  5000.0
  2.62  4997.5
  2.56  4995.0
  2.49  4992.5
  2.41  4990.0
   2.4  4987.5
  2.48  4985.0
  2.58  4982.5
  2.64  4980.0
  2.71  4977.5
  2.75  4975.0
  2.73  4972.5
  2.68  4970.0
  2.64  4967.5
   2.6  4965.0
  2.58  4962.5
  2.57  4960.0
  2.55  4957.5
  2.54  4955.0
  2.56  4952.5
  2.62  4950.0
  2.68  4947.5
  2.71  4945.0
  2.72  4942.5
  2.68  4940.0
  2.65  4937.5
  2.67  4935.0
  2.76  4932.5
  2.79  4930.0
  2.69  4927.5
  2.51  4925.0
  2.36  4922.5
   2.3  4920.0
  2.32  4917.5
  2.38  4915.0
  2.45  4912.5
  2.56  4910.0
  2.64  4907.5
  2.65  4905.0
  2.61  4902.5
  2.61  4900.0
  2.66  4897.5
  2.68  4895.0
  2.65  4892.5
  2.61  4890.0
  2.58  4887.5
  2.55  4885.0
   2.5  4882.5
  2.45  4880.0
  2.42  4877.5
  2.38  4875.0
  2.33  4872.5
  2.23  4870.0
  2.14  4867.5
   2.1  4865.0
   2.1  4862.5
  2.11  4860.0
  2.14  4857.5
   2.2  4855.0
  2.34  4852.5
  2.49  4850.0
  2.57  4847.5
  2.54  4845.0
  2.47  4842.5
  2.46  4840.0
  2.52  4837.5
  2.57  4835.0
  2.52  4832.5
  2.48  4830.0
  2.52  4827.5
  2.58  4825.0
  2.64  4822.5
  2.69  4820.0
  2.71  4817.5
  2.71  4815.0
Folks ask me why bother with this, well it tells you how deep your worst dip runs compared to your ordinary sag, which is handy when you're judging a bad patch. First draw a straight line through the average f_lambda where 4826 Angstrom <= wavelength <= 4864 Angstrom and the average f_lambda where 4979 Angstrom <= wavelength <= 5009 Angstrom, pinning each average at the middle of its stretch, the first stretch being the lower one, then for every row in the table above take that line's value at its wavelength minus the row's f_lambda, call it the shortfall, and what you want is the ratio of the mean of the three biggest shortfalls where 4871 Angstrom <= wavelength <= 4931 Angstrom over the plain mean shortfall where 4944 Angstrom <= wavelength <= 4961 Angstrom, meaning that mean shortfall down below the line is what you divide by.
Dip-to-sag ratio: -2.5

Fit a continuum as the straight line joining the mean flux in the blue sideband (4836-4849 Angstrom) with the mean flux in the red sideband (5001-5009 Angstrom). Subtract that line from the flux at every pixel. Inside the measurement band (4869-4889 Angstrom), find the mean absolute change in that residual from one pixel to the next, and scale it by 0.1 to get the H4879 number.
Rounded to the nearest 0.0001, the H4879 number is 0.0047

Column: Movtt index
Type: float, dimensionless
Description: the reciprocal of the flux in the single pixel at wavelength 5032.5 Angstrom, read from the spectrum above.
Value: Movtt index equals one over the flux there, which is 0.375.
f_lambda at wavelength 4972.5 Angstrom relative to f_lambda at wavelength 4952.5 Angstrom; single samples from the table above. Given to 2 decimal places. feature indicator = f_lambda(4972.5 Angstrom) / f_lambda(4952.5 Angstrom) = 1.07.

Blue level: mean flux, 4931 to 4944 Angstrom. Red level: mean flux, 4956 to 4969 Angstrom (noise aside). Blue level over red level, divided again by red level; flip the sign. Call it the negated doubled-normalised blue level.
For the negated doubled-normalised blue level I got -0.403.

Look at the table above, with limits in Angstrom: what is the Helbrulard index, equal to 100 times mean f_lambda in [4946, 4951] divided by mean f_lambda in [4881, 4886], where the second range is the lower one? 105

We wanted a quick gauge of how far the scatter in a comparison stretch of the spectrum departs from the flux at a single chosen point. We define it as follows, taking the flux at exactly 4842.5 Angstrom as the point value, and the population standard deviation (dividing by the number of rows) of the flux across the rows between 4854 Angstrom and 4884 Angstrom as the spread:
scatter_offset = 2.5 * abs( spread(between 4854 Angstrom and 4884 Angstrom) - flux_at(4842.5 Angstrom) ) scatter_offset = 5.82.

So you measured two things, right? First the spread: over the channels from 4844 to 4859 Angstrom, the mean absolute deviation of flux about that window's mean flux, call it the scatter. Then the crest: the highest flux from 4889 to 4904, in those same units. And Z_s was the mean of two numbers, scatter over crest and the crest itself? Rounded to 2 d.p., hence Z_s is 1.37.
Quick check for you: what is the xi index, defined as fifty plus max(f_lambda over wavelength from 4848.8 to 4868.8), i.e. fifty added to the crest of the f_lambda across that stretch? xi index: 52.5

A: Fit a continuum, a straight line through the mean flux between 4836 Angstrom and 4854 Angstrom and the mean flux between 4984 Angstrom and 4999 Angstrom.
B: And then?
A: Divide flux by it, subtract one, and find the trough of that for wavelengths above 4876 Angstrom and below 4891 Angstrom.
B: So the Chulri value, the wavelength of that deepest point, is 4877.5 Angstrom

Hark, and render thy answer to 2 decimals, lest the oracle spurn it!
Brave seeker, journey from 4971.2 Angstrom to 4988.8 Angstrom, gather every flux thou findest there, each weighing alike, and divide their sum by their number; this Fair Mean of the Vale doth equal 2.61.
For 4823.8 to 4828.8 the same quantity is 2.55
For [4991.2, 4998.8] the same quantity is 2.56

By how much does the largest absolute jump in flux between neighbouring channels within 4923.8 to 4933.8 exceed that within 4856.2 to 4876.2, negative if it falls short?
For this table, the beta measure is 0.080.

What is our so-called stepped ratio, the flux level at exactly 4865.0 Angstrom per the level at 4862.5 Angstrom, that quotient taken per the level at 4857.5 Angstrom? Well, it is 0.467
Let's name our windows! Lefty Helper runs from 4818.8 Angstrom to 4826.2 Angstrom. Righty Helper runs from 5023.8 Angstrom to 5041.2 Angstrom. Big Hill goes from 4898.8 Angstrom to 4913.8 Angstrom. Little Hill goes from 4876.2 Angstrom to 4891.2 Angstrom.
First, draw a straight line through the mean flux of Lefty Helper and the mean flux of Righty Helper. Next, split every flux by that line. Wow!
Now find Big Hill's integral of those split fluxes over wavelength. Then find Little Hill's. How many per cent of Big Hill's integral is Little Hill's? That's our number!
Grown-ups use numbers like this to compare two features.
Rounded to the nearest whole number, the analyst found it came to 97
